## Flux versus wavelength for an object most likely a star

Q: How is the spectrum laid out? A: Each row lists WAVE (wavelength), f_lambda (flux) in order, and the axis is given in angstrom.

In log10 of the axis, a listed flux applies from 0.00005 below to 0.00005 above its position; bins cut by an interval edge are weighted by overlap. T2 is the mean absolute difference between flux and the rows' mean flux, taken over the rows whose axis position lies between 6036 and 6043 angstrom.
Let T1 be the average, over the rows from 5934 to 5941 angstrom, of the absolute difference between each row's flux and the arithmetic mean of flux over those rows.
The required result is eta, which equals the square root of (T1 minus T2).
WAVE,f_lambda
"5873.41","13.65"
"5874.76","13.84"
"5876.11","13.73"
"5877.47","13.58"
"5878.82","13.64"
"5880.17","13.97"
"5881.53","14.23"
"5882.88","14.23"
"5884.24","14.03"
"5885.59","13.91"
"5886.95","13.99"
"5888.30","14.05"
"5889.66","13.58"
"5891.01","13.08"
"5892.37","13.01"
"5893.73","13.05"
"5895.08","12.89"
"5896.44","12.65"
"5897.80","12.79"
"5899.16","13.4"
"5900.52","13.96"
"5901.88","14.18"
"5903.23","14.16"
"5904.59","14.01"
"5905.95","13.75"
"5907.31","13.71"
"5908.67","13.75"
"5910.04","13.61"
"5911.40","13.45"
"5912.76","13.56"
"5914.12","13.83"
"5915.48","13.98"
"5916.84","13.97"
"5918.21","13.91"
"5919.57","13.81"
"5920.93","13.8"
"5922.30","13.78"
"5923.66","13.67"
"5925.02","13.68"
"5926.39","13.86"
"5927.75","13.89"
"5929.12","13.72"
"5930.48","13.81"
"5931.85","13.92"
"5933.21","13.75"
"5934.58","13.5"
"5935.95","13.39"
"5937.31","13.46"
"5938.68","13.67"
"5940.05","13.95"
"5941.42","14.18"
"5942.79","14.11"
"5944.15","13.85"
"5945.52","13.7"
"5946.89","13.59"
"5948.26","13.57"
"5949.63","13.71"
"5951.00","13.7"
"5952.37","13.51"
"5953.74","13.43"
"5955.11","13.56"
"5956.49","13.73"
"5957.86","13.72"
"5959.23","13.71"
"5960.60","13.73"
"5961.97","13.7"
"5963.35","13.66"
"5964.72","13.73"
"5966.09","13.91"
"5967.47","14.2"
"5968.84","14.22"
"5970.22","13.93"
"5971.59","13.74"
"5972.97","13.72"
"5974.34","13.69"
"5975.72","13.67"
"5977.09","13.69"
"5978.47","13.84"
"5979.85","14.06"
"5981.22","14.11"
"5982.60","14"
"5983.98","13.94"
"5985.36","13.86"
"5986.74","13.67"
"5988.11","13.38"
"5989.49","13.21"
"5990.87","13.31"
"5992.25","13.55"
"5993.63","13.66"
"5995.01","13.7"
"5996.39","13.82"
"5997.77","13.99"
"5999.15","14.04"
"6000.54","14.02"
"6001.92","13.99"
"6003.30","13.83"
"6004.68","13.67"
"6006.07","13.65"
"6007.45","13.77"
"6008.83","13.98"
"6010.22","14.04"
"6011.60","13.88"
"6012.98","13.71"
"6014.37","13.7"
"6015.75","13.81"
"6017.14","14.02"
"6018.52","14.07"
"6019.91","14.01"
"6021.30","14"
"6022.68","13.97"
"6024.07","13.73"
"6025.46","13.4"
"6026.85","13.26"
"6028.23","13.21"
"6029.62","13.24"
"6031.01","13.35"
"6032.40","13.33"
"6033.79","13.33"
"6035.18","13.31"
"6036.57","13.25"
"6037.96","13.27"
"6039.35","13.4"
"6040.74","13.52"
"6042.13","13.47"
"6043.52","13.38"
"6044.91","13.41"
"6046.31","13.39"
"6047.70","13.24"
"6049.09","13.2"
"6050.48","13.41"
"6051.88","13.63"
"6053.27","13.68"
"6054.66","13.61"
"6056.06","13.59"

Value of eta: 0.27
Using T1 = 0.173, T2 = 0.098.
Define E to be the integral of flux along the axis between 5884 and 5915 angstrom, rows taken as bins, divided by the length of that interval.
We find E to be 13.6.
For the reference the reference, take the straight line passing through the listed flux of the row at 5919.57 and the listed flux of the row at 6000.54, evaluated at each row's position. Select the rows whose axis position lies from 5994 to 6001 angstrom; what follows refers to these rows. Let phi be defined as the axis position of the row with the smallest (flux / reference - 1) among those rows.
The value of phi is 5995.01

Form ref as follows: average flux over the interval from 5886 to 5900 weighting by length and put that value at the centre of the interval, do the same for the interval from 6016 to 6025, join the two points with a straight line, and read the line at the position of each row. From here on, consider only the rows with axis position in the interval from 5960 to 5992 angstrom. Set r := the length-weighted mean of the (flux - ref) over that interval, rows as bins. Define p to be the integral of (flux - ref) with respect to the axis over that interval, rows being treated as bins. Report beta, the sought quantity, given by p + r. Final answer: 3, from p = 2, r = 0.1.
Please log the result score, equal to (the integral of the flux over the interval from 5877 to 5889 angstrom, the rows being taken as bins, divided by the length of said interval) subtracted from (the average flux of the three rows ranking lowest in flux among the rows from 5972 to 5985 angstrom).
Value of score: -0.28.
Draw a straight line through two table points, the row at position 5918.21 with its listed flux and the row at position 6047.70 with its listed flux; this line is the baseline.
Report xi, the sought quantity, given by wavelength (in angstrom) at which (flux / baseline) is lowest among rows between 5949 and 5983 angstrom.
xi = 5953.74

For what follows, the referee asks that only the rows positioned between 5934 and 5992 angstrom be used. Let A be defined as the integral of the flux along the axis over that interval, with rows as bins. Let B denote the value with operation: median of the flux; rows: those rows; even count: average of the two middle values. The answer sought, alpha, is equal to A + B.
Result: 810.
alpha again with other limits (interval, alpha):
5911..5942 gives 441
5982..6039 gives 793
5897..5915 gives 260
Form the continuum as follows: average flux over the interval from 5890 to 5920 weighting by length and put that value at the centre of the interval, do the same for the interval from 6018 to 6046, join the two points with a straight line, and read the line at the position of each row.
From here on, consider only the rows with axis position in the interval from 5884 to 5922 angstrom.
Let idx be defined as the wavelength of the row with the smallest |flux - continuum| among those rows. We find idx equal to 5889.66 angstrom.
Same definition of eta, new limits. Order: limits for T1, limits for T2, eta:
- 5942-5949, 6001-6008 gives 0.27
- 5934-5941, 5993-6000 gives 0.19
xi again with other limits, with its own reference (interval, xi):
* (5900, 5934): 5911.40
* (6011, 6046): 6028.23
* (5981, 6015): 5989.49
